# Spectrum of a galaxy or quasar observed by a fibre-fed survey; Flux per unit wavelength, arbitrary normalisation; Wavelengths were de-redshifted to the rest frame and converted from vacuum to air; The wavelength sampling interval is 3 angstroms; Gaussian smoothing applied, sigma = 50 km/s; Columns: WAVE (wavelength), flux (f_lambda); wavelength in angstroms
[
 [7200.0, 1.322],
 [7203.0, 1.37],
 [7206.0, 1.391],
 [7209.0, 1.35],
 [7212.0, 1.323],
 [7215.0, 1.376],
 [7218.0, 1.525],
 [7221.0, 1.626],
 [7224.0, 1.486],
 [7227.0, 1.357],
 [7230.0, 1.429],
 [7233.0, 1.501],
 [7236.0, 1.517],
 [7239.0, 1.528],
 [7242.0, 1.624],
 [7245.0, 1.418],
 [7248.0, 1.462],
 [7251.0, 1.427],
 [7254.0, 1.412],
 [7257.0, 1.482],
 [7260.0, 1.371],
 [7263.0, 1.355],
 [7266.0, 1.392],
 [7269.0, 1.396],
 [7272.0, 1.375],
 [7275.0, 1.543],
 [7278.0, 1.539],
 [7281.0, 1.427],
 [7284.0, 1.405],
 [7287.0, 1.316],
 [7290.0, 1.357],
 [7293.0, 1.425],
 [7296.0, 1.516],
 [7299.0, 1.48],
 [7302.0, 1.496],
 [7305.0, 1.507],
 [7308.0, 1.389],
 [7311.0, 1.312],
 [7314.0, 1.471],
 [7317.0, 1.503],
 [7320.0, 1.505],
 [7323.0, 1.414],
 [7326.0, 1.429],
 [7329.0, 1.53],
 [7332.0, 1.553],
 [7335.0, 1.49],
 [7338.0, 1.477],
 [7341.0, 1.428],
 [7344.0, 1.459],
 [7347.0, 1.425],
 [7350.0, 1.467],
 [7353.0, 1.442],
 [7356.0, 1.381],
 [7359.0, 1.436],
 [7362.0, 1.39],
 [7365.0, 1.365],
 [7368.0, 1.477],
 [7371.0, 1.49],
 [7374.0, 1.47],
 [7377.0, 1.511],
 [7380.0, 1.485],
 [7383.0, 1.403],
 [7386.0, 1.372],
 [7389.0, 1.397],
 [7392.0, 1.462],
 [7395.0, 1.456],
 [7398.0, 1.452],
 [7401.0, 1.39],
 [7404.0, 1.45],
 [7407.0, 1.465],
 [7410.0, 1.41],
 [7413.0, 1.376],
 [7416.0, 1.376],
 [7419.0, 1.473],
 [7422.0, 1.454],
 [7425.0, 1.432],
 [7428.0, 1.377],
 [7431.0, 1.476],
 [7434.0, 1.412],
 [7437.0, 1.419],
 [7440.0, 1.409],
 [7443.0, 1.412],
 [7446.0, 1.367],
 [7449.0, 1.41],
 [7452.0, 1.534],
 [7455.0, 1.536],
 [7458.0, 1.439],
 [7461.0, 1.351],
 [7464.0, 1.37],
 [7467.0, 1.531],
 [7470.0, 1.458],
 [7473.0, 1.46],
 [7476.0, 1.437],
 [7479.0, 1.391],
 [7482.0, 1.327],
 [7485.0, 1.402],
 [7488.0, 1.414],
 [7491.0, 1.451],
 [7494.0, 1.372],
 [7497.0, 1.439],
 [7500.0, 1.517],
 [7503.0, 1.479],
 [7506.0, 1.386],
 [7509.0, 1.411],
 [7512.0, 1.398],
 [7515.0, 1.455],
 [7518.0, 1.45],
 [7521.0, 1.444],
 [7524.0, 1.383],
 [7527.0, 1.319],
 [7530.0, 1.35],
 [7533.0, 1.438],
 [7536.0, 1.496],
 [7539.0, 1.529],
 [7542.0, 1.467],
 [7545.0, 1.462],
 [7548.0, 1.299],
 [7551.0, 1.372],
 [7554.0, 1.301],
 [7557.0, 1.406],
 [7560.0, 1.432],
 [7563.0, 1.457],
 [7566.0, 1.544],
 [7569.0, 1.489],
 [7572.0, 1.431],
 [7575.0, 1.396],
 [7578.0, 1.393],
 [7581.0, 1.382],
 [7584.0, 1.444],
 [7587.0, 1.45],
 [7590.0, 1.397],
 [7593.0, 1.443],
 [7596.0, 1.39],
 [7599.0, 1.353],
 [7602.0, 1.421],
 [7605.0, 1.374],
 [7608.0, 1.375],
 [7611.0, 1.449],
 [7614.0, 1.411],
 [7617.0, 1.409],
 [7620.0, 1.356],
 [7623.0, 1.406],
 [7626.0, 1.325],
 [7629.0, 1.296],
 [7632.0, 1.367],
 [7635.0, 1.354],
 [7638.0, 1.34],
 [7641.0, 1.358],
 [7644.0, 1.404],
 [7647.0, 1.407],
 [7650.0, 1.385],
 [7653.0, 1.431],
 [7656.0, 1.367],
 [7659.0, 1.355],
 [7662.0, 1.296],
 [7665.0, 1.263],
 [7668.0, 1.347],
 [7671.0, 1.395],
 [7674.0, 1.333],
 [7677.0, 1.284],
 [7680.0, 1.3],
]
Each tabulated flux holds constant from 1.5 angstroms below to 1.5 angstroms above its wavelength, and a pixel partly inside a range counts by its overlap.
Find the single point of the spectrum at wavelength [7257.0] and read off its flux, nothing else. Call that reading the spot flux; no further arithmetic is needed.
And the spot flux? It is 1.482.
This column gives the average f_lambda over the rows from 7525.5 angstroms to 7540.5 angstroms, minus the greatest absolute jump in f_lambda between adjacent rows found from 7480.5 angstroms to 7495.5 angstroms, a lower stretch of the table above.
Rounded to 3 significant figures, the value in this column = 1.35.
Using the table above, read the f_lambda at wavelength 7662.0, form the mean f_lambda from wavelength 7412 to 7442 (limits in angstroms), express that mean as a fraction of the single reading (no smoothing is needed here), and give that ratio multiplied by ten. 11.0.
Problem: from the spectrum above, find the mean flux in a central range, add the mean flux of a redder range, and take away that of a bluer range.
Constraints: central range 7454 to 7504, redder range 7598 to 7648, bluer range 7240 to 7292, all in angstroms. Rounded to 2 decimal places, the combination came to 1.38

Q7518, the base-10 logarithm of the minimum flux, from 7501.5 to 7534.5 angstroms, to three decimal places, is 0.120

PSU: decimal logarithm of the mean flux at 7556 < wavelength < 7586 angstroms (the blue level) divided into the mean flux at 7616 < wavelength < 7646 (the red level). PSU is -0.024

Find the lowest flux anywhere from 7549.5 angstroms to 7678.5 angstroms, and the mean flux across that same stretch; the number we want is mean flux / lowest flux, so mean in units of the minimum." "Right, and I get 1.097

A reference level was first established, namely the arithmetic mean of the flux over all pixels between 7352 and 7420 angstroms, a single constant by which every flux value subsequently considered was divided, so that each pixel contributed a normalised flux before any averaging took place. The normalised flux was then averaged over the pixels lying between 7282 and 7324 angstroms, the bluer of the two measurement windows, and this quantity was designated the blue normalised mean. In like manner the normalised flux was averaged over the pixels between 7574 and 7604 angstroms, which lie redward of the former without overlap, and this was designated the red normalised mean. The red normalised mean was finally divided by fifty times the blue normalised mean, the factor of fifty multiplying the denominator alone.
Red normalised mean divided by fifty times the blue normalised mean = 0.0196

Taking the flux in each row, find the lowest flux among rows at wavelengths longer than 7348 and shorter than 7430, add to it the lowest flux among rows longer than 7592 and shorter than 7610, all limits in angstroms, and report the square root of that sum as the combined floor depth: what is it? 1.649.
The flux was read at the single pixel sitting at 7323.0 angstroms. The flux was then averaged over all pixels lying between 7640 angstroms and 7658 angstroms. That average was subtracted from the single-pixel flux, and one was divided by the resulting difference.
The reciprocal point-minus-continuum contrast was 45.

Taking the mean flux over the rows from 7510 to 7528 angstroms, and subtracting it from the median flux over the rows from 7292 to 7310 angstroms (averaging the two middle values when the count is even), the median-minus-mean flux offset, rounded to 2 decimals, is 0.08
